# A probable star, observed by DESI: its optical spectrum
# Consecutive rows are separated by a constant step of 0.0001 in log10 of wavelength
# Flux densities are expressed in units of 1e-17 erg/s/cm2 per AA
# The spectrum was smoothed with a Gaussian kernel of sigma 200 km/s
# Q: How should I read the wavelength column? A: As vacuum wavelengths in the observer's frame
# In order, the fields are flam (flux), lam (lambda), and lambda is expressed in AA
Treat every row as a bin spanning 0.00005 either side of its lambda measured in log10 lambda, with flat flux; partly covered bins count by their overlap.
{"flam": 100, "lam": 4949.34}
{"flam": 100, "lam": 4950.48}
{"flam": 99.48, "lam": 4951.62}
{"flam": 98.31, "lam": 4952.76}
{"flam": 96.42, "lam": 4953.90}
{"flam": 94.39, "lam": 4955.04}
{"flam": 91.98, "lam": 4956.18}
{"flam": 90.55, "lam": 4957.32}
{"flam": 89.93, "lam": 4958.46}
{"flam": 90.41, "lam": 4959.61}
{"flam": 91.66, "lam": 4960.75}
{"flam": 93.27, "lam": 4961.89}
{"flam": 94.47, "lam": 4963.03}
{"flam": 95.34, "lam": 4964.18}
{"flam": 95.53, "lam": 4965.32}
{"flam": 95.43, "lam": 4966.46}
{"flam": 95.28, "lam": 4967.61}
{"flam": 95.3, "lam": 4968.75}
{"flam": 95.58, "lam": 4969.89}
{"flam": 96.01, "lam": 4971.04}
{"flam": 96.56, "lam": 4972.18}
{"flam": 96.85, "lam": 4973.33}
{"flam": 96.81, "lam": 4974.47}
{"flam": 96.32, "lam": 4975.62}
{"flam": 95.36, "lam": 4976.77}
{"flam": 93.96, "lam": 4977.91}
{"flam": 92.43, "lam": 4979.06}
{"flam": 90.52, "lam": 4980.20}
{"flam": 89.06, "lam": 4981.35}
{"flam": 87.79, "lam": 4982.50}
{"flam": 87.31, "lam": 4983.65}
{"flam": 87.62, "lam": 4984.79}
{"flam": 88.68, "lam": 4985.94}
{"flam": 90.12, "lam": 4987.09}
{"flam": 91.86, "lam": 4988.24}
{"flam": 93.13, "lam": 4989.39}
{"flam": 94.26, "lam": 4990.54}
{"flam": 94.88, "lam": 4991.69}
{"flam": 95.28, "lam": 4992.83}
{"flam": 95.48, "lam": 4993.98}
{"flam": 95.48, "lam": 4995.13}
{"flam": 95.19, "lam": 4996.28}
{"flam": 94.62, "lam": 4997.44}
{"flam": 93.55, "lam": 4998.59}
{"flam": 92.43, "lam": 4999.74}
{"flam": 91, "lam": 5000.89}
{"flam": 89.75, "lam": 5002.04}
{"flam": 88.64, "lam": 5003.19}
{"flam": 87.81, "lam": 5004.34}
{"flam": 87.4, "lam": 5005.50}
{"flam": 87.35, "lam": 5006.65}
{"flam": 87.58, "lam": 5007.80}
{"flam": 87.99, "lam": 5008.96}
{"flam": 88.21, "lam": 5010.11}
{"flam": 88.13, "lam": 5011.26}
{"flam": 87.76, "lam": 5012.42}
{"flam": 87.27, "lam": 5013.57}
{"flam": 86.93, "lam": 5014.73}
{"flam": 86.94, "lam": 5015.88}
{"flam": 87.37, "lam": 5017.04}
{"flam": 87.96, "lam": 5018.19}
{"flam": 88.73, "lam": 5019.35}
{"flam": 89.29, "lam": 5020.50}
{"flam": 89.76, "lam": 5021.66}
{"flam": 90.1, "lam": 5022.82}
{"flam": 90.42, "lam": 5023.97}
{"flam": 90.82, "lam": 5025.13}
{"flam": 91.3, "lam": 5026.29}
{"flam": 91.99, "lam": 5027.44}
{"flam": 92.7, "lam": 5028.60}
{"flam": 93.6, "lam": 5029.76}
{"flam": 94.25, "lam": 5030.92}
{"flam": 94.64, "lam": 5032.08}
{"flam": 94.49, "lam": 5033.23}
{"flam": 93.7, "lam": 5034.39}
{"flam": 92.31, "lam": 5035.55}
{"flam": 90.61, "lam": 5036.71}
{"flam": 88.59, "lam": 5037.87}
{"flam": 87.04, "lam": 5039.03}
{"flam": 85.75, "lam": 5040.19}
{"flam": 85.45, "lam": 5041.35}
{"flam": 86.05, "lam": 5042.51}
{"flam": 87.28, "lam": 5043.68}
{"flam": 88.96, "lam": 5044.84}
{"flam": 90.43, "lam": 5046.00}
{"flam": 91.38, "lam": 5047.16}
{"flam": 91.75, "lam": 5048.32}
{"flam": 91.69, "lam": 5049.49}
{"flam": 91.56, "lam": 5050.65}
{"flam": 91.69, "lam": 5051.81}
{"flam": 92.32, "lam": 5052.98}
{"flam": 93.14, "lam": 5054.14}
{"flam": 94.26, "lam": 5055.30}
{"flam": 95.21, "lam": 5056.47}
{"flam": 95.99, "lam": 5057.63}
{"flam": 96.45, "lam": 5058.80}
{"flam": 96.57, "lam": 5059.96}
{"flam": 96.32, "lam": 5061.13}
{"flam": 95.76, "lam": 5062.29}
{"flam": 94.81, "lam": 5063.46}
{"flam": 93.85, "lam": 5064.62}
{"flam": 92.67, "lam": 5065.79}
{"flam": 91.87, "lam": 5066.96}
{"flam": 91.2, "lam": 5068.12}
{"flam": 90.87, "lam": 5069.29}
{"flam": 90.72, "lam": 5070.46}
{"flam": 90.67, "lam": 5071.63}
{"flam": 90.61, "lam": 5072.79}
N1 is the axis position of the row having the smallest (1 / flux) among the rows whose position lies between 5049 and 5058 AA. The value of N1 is 5057.63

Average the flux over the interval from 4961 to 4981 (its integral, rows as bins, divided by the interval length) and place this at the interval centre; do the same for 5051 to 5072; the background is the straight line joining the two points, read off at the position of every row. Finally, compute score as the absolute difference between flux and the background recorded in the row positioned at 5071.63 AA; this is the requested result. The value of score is 2.7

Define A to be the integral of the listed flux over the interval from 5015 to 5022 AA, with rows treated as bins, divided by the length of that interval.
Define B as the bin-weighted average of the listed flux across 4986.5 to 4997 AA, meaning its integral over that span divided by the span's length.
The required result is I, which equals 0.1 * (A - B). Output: -0.6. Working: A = 88.3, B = 93.9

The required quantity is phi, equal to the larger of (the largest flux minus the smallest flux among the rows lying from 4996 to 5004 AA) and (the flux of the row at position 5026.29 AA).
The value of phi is 91.3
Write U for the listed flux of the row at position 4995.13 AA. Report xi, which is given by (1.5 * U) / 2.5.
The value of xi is 57.3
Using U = 95.48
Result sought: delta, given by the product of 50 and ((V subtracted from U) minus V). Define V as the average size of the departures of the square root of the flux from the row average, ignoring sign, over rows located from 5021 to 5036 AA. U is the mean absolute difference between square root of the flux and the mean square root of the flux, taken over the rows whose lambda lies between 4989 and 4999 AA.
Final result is -6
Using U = 0.03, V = 0.08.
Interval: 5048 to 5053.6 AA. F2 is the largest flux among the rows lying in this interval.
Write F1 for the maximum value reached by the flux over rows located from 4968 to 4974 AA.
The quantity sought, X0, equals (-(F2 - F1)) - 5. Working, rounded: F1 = 96.85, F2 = 92.32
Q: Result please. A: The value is 0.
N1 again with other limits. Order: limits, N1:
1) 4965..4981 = 4973.33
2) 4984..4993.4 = 4992.83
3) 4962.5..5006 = 4973.33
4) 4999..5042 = 5032.08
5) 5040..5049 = 5048.32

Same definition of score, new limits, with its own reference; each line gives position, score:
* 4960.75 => 3.4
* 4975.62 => 1.5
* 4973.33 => 2.0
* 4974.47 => 2.0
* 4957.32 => 4.5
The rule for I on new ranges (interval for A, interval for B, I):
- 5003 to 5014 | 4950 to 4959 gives -0.7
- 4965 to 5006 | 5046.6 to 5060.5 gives -0.1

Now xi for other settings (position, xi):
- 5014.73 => 52.2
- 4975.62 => 57.8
